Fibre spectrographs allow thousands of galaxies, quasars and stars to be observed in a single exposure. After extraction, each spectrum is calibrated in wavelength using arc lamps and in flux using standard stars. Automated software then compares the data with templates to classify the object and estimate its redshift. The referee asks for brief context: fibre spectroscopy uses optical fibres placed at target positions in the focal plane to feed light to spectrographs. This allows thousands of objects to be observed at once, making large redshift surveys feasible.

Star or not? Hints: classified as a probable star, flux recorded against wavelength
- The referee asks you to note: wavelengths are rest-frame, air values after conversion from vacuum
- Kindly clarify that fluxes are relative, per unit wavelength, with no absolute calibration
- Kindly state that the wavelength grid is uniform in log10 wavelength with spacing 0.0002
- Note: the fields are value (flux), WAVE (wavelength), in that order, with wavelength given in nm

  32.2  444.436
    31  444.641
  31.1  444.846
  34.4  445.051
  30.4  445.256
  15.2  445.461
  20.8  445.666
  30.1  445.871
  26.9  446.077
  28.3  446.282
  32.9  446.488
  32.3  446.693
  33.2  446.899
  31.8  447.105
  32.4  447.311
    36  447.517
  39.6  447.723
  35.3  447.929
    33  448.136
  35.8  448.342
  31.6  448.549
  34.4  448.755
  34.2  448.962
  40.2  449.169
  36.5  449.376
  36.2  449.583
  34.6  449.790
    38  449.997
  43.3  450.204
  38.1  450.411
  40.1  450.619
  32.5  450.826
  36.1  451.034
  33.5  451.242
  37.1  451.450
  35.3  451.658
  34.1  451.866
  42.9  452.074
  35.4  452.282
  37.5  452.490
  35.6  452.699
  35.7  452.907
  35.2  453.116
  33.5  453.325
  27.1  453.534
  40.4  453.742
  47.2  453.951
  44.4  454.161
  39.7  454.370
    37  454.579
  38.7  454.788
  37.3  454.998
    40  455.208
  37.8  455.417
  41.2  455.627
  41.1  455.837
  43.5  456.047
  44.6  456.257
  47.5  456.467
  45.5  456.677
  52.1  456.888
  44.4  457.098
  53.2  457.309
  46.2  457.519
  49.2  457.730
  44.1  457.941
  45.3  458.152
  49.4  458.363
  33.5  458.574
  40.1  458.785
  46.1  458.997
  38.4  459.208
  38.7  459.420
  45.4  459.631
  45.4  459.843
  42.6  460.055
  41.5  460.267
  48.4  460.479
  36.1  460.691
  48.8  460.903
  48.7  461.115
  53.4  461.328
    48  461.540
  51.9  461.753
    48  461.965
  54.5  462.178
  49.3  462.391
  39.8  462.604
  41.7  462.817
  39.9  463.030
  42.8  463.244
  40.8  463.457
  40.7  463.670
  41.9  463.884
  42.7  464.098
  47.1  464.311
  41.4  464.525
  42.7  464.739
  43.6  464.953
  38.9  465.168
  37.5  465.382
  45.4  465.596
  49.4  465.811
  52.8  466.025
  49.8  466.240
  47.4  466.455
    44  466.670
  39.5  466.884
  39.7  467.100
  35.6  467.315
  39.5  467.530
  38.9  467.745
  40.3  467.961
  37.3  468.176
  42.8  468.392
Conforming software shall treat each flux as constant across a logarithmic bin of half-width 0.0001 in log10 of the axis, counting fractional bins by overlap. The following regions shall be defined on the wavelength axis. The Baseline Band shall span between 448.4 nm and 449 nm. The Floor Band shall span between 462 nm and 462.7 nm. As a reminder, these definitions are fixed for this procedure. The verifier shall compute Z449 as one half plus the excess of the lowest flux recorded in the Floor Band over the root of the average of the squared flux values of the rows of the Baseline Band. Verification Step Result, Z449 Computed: 7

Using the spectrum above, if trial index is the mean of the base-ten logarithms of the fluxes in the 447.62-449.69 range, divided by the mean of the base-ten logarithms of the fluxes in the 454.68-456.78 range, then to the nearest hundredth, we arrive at 0.96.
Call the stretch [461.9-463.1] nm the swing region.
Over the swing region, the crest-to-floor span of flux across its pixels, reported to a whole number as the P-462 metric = 15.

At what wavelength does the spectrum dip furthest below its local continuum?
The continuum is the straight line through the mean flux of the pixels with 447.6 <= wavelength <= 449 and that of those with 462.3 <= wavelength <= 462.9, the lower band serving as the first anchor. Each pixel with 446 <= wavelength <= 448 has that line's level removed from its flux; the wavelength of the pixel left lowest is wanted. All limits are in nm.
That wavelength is 446.077 nm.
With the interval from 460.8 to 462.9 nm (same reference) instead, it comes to 462.604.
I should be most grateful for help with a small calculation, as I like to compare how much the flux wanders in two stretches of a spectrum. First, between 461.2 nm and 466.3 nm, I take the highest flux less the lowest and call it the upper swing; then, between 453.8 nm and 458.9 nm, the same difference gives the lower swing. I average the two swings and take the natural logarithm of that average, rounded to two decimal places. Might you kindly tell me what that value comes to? 2.91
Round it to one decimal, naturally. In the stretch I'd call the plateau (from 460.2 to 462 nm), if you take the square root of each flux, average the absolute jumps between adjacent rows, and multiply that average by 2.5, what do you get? 1.2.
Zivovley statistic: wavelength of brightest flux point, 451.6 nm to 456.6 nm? 456.467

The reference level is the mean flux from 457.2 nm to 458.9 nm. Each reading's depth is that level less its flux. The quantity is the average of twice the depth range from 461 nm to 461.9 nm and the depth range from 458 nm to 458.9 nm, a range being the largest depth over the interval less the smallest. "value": 13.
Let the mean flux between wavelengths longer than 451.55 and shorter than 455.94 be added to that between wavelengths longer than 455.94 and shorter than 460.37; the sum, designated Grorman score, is 83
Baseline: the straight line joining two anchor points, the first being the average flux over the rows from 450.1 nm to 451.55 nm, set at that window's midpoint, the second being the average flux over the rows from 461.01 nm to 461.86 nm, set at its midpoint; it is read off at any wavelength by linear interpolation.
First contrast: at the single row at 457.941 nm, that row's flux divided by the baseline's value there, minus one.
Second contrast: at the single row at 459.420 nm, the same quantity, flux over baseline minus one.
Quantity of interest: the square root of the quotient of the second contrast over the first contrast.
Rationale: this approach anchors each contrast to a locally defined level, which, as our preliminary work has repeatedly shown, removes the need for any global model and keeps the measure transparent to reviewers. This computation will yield 2.09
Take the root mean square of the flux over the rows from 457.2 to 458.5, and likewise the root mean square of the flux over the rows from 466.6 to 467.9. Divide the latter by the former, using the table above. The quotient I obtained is 0.8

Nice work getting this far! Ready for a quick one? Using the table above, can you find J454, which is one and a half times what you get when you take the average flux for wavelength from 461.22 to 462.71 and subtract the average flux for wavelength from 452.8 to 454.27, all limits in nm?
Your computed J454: 17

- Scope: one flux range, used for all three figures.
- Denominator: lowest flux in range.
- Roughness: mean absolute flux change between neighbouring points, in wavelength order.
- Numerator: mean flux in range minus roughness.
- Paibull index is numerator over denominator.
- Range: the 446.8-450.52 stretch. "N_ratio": 1.04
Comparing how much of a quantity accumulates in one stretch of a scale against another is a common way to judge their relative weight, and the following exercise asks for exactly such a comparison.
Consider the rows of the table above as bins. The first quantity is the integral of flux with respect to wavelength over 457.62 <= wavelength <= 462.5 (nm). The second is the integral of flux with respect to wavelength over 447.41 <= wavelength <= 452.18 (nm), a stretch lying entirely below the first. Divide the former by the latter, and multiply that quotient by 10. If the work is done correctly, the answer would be 12.8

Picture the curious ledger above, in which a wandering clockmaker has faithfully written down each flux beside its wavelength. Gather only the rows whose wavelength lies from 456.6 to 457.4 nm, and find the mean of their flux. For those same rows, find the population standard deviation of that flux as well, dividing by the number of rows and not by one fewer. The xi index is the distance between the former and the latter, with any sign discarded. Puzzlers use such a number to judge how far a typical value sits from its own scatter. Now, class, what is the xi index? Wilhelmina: 44.9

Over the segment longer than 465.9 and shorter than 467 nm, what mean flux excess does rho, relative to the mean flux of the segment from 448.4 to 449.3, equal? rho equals 12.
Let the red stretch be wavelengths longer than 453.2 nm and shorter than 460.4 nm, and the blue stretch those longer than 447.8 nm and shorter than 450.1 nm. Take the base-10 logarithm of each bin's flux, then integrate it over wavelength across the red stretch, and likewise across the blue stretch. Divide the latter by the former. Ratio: 0.30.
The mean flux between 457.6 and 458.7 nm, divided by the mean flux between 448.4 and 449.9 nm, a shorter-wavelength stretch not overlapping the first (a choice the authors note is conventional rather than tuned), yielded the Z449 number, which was 1.25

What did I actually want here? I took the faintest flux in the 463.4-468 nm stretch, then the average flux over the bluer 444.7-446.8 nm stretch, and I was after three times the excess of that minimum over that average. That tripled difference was 22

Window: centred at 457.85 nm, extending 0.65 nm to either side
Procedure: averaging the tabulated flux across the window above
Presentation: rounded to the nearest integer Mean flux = 48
